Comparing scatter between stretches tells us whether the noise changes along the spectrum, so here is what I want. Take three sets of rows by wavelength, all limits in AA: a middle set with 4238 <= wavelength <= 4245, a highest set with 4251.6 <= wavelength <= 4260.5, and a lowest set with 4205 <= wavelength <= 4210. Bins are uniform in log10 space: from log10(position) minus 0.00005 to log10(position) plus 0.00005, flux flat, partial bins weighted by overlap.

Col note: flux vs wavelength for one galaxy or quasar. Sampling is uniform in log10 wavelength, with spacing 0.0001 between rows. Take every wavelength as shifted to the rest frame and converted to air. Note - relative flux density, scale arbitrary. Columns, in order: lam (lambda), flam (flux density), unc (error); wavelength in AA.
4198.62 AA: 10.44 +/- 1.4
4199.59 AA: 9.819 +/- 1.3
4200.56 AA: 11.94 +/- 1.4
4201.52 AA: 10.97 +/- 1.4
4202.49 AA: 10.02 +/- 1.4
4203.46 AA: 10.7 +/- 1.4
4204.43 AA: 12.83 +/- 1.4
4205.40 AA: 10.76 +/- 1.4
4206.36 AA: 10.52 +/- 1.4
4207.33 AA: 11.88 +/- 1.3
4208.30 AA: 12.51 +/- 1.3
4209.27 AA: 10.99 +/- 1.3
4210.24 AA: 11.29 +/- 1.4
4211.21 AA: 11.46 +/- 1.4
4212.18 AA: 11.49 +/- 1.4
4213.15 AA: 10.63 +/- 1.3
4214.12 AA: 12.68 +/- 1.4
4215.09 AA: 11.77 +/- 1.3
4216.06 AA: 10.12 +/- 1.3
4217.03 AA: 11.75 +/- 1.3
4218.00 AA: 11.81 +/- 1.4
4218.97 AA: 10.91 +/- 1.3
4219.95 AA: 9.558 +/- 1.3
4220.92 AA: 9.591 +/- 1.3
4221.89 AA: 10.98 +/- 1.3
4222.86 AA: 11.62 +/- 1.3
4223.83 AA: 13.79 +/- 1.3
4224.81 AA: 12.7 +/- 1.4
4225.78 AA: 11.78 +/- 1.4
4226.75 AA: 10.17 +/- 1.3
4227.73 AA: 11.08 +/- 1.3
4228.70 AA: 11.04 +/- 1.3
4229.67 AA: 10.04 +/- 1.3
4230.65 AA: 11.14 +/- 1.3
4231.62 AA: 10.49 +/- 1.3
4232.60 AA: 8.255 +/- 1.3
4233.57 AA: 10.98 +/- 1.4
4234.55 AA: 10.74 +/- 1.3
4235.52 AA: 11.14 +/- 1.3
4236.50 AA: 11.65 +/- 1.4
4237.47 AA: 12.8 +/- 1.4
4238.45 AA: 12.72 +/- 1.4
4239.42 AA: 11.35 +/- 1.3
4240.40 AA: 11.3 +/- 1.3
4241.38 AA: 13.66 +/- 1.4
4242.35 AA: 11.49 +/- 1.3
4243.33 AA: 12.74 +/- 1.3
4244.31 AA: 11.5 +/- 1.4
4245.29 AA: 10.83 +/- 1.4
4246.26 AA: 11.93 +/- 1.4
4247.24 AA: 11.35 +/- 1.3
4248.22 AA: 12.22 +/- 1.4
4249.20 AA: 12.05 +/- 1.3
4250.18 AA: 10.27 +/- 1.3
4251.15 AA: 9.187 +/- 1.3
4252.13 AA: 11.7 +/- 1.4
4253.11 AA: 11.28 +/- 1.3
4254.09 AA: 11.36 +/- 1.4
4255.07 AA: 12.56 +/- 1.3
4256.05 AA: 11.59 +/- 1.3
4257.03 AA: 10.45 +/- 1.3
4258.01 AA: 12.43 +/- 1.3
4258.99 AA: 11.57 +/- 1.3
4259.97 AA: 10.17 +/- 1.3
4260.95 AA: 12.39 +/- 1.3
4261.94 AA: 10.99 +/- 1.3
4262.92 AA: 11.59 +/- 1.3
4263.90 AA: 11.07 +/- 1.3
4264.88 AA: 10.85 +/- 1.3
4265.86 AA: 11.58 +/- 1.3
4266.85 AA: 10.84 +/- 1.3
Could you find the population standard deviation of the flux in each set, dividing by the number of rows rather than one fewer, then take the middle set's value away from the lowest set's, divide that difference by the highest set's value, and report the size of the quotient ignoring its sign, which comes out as 0.15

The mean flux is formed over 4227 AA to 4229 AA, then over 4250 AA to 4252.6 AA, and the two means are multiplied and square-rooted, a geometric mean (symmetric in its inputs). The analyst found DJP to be 10.7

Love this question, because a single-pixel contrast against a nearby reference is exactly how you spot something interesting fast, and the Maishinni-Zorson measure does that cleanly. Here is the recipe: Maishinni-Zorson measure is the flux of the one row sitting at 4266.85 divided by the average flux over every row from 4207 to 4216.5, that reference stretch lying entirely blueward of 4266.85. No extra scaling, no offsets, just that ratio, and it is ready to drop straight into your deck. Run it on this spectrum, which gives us 0.94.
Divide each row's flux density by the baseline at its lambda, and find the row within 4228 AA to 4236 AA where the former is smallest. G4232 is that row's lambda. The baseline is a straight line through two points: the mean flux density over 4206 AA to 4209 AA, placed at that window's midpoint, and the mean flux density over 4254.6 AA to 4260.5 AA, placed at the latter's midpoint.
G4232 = 4232.60 AA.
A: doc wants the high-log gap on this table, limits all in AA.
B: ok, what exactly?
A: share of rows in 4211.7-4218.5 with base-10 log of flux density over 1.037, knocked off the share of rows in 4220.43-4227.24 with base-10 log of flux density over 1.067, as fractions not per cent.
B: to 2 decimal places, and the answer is -0.29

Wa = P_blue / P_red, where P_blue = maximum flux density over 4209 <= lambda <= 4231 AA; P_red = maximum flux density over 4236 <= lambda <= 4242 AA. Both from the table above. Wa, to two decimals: 1.01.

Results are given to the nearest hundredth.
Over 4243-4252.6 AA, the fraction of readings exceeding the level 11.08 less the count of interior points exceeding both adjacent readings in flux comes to -1.30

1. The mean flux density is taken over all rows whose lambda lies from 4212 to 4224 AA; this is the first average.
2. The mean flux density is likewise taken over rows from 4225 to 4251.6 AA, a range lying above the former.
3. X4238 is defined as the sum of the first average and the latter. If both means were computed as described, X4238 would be 22.5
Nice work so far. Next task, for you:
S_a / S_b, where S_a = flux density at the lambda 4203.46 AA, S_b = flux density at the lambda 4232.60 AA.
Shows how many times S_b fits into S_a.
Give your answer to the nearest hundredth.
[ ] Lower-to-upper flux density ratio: 1.30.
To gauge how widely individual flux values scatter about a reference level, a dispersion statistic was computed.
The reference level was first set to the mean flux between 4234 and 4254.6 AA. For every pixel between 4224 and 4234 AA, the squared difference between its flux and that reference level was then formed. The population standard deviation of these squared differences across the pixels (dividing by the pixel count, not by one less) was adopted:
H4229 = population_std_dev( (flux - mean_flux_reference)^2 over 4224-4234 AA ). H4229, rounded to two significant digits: 3.2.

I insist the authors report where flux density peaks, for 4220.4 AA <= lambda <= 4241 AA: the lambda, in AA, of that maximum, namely 4223.83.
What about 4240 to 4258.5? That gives 4241.38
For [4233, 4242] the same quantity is 4241.38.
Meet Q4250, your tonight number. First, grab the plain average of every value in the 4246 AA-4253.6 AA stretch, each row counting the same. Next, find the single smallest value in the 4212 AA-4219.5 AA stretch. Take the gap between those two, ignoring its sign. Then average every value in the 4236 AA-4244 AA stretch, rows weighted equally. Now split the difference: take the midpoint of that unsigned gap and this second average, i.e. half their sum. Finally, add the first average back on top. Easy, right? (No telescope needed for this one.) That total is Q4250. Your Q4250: 17.9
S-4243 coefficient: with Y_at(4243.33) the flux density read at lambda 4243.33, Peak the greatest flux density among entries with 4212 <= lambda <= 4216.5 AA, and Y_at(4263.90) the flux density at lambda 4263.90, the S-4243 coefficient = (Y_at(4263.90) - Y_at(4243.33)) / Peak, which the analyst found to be -0.13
